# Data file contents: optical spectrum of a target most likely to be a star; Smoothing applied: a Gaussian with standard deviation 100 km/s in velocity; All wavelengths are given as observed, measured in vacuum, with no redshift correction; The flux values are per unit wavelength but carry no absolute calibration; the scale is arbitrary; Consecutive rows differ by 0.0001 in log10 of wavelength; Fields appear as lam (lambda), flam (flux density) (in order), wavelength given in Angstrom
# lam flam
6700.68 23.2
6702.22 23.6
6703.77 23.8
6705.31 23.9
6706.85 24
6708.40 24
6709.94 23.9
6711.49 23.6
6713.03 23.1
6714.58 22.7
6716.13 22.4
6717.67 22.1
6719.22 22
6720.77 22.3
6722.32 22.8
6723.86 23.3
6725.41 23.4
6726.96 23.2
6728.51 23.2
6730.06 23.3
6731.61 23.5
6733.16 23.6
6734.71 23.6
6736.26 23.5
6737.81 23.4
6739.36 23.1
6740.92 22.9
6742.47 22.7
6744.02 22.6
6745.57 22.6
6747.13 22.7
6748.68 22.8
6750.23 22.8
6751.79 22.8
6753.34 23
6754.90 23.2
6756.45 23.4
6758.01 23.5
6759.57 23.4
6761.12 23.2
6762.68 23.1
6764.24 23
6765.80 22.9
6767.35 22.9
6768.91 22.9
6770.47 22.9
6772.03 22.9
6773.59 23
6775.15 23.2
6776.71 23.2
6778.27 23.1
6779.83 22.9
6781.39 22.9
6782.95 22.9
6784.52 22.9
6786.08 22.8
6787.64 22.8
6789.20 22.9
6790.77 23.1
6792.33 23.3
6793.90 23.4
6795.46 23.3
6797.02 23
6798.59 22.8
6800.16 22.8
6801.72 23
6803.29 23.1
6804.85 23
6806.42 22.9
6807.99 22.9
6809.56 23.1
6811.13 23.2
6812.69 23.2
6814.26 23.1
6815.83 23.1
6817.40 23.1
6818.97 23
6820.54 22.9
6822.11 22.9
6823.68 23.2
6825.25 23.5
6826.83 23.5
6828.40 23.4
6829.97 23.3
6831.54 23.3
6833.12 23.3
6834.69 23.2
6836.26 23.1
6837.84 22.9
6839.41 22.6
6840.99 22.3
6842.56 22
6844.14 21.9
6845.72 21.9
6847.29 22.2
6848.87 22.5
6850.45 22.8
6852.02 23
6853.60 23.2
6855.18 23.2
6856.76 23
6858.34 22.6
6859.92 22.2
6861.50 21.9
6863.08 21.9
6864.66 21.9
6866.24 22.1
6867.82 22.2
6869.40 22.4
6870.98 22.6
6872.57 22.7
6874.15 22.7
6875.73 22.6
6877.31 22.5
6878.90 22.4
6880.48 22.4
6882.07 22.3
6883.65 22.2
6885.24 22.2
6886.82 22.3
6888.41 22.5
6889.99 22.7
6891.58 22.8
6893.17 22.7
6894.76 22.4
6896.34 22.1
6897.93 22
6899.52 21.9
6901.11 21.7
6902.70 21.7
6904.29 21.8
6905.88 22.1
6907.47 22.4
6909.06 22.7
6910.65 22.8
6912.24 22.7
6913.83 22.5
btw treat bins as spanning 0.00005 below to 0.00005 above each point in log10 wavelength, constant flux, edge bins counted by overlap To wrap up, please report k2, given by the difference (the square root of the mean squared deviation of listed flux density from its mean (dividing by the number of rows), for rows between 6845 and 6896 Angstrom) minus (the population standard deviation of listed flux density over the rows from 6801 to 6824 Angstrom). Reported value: 0.2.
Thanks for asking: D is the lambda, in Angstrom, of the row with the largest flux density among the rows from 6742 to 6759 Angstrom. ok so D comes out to 6758.01 Angstrom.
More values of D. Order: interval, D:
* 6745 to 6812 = 6758.01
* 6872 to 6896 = 6891.58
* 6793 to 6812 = 6793.90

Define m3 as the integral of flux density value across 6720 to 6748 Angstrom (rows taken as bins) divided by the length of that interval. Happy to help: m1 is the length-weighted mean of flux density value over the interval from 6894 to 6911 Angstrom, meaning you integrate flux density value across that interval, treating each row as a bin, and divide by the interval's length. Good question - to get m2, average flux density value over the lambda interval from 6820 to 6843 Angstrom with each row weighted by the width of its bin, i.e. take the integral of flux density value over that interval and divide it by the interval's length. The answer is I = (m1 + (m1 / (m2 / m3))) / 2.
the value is 22.2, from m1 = 22.1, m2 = 23.0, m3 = 23.1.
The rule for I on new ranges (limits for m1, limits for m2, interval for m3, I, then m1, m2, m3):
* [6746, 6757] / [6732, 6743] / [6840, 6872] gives 22.5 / 22.9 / 23.3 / 22.4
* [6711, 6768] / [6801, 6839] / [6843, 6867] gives 22.7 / 23.0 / 23.1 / 22.4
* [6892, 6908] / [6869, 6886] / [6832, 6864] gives 22.2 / 22.1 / 22.5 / 22.6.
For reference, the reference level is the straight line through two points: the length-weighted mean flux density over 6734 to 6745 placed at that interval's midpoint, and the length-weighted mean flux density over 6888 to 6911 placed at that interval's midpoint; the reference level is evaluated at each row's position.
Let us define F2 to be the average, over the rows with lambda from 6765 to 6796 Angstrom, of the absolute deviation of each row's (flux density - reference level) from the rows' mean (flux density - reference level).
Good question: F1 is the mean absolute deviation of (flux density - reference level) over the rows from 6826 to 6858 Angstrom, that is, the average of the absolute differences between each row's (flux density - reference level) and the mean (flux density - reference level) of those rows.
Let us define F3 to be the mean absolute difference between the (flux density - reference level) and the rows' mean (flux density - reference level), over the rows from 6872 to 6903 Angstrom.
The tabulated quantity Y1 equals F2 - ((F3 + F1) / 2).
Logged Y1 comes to -0.16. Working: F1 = 0.43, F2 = 0.17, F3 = 0.24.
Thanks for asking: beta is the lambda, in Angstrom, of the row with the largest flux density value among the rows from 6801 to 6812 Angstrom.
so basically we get 6811.13 Angstrom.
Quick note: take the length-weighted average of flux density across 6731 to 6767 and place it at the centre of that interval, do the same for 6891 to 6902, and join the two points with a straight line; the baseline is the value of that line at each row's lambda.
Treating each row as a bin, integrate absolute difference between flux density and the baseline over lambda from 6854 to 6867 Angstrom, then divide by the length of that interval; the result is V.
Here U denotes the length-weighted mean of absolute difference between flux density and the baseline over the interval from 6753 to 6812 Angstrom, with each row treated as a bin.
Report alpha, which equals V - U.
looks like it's 0.26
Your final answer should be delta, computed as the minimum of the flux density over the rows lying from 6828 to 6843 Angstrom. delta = 22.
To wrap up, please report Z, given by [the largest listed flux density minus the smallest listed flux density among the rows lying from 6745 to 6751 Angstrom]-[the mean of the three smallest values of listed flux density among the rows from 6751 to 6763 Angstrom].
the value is -22.8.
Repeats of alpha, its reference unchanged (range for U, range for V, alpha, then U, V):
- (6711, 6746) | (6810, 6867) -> 0.05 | 0.42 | 0.47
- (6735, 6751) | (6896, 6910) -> -0.02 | 0.34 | 0.32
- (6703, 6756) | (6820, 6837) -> 0.21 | 0.41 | 0.62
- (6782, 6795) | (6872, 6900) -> 0.03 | 0.19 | 0.22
